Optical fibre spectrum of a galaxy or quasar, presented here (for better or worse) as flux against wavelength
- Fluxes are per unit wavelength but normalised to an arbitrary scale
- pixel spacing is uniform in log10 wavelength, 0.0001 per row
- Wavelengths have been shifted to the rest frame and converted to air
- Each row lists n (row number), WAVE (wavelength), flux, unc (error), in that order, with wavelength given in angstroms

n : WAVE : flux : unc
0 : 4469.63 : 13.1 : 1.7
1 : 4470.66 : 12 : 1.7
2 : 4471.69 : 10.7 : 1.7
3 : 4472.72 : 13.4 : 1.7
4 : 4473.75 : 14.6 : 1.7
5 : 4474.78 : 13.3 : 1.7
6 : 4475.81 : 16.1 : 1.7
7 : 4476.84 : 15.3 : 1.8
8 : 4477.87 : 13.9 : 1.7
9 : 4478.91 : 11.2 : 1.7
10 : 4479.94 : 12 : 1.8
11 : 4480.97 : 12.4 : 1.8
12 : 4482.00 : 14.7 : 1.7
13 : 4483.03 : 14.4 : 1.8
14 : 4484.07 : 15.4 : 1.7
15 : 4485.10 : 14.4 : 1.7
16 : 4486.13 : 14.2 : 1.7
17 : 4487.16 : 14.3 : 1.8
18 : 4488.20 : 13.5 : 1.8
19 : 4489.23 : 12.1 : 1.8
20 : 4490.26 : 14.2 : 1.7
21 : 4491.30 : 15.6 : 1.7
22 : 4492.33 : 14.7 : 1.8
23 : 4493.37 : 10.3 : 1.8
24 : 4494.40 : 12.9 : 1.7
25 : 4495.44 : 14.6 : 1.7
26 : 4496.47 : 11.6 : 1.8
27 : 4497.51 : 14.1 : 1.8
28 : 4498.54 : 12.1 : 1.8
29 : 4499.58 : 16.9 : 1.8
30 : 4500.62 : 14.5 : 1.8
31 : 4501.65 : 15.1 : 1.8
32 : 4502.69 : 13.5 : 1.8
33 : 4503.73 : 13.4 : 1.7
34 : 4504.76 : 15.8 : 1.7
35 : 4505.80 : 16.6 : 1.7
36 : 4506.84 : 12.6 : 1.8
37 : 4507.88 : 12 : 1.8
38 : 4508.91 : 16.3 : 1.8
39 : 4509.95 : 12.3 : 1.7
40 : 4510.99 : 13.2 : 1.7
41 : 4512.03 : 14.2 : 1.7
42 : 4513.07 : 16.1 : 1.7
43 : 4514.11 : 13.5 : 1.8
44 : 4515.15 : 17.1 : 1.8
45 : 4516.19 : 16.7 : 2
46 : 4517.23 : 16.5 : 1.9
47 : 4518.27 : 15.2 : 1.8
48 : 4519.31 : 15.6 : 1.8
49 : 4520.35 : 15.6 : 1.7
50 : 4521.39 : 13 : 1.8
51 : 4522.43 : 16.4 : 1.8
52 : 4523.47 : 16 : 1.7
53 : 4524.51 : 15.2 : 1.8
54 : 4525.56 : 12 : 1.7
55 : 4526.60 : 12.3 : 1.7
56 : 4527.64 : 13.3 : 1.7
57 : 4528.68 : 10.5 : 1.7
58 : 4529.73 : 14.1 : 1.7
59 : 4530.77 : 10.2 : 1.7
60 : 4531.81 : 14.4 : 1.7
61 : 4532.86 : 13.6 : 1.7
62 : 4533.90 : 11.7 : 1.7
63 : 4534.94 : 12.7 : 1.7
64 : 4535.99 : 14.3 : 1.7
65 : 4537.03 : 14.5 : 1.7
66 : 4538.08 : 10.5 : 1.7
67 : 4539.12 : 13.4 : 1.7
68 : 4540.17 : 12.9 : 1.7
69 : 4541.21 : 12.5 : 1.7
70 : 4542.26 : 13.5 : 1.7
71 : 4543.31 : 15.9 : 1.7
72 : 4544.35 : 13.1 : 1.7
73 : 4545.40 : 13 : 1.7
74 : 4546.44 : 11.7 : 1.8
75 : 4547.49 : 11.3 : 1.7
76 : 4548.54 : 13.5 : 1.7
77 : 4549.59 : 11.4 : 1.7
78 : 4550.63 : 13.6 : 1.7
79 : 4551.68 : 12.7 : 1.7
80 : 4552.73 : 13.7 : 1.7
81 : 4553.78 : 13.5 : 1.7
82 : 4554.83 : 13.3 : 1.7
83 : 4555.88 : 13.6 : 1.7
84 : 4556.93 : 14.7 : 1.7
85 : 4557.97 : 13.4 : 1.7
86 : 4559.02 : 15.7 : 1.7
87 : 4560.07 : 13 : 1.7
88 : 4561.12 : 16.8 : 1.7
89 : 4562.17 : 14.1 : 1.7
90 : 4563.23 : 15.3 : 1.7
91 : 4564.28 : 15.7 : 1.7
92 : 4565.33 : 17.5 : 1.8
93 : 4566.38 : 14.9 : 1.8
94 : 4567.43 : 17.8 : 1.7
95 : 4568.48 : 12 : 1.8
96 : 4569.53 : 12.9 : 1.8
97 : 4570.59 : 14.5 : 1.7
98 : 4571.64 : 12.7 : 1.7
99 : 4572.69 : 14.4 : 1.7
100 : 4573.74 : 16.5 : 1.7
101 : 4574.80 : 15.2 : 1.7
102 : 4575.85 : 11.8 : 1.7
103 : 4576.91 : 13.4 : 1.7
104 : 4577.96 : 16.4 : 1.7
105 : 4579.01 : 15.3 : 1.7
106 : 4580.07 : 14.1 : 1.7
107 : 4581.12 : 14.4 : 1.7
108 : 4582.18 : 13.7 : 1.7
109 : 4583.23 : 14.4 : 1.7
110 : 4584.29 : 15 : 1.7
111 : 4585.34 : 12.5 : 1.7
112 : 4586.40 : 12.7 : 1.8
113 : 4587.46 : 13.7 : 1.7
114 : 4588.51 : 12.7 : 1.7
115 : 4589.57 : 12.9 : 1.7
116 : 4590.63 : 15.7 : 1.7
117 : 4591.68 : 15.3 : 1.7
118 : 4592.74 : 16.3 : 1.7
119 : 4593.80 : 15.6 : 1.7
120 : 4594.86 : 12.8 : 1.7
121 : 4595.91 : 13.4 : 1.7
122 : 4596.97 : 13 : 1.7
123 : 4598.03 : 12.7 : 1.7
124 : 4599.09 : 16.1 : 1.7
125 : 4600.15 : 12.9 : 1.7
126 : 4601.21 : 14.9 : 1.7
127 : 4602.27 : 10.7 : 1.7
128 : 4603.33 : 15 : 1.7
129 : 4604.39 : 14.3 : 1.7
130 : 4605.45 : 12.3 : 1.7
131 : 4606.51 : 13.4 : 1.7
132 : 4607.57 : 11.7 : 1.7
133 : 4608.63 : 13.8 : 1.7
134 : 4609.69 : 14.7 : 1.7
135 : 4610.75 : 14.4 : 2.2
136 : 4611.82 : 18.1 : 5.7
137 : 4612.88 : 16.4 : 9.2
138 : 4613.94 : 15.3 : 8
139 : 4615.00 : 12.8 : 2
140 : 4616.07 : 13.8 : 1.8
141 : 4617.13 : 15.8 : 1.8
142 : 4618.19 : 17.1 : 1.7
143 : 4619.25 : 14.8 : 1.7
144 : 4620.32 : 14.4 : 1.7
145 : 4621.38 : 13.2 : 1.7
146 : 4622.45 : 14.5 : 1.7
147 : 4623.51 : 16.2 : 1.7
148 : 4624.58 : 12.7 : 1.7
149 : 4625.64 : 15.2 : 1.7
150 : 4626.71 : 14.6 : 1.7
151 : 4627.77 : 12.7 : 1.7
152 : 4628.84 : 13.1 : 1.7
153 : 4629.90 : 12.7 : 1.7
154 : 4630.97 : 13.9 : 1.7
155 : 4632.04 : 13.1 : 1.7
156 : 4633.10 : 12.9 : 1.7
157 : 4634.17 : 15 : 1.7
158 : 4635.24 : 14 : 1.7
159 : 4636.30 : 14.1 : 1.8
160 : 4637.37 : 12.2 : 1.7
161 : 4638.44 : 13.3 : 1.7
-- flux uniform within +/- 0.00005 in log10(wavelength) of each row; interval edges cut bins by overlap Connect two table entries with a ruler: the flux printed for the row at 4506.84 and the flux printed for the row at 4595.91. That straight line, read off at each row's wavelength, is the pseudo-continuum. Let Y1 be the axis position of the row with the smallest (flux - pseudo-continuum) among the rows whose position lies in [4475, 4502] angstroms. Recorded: 4493.37 angstroms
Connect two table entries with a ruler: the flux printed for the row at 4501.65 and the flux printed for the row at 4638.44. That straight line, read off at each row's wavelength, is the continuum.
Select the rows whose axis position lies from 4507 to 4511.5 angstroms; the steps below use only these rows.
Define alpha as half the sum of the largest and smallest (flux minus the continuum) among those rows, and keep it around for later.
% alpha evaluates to -0.9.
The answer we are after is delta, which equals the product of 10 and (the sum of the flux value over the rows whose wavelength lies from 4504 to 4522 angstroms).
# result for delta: 2523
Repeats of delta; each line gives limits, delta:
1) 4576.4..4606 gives 3922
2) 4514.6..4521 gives 967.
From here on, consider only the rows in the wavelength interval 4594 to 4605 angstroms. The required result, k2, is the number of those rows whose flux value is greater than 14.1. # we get 4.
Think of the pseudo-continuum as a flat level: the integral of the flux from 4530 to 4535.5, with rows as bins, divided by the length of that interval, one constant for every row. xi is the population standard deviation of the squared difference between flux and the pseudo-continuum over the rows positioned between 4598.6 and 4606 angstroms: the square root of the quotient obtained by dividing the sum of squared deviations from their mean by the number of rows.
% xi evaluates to 3.8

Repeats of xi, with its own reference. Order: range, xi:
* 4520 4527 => 5.5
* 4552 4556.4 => 0.3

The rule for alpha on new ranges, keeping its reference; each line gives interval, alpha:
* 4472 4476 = -0.7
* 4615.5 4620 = 1.9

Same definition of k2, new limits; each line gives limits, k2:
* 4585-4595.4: 4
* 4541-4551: 1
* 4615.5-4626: 7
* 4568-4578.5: 5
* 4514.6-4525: 9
